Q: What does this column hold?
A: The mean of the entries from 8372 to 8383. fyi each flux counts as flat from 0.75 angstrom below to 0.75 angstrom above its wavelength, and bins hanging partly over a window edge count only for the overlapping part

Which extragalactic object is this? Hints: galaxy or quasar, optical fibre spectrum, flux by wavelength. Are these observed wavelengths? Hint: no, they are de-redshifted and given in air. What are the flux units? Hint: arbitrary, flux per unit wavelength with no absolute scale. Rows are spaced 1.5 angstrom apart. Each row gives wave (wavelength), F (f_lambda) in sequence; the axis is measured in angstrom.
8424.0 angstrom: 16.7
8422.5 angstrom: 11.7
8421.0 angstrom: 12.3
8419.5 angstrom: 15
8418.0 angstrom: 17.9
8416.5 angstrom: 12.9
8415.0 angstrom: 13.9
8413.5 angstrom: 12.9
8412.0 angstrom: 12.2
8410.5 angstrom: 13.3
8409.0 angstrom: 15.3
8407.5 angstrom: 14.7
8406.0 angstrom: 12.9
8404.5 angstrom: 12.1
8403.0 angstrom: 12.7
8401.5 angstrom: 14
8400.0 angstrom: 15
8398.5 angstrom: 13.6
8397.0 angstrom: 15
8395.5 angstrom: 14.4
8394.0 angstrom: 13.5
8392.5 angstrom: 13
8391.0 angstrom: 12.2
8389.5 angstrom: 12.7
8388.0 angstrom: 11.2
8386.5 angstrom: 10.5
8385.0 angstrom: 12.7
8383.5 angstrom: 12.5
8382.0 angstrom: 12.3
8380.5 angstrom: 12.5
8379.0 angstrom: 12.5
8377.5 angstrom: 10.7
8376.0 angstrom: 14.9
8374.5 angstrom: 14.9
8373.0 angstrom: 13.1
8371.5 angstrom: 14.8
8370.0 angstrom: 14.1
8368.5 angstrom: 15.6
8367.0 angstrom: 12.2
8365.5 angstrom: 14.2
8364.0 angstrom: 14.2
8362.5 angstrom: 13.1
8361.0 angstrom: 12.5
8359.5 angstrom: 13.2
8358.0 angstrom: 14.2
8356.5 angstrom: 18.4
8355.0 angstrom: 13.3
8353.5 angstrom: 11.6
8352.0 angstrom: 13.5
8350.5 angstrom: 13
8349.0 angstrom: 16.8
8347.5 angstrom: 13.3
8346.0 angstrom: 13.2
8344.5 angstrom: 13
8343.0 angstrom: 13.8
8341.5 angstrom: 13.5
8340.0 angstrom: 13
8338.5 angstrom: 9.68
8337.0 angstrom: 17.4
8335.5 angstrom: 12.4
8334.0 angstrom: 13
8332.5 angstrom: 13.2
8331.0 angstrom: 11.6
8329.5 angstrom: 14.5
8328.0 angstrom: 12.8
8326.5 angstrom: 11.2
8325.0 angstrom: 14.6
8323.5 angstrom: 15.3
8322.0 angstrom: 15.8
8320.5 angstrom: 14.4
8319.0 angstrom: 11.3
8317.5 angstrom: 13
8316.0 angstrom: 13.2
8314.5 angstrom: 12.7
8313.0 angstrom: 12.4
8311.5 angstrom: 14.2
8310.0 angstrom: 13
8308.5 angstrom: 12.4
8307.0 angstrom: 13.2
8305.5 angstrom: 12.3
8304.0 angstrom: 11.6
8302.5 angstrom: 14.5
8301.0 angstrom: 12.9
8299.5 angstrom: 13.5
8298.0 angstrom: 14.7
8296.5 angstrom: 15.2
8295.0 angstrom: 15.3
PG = 13.0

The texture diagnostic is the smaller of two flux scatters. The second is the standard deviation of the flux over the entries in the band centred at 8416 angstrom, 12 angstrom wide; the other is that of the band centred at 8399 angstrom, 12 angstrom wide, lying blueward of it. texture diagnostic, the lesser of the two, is 1.0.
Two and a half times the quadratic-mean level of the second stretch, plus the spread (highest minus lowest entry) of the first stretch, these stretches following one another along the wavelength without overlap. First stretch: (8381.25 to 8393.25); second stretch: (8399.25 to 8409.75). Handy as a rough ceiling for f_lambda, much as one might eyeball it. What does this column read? 37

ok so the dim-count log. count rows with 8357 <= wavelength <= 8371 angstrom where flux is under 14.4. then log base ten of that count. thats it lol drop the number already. 0.903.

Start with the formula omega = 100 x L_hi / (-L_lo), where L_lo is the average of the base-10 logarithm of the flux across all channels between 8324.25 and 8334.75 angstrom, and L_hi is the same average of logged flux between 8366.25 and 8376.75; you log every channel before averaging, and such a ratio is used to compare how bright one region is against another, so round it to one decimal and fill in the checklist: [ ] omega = -103.6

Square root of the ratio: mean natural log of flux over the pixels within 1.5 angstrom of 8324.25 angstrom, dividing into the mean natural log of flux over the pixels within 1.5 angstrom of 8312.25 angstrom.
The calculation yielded 0.98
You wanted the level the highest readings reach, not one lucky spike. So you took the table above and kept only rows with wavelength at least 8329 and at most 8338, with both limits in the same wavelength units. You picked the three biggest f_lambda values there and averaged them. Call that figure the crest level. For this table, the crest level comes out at 15.0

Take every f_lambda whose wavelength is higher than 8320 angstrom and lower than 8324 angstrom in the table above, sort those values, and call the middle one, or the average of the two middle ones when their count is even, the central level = 15.3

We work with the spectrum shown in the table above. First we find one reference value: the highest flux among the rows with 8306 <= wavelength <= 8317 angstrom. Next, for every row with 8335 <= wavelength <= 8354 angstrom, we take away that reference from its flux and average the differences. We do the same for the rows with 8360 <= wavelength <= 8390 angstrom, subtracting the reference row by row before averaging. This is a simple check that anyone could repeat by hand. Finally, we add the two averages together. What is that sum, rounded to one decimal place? -1.9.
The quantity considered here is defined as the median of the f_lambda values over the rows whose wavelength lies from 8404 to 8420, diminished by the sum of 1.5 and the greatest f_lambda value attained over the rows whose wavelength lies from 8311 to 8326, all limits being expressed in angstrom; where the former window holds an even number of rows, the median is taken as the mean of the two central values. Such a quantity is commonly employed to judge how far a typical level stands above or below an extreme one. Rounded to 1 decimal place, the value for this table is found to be -4.0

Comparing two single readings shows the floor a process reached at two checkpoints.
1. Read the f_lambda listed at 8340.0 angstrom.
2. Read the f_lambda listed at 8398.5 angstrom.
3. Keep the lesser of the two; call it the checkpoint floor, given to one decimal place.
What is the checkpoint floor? 13.0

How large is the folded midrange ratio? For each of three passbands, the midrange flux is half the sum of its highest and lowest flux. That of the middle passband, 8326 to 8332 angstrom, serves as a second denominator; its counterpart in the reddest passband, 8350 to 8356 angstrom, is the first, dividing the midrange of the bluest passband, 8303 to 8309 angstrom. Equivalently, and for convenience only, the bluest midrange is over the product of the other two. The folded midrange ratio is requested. 0.077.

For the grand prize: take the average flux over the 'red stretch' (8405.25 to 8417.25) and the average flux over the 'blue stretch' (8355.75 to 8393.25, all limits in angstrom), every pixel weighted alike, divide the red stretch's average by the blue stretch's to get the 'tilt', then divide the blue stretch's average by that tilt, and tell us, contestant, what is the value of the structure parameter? 13.1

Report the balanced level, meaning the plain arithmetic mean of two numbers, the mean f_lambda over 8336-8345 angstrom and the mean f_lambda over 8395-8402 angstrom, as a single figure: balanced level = 13.9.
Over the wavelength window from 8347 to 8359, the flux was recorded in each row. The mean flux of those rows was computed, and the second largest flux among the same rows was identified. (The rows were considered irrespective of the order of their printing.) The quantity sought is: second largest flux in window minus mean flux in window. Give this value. 2.5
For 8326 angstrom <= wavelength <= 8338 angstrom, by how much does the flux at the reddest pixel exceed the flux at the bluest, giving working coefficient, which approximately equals 6.2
